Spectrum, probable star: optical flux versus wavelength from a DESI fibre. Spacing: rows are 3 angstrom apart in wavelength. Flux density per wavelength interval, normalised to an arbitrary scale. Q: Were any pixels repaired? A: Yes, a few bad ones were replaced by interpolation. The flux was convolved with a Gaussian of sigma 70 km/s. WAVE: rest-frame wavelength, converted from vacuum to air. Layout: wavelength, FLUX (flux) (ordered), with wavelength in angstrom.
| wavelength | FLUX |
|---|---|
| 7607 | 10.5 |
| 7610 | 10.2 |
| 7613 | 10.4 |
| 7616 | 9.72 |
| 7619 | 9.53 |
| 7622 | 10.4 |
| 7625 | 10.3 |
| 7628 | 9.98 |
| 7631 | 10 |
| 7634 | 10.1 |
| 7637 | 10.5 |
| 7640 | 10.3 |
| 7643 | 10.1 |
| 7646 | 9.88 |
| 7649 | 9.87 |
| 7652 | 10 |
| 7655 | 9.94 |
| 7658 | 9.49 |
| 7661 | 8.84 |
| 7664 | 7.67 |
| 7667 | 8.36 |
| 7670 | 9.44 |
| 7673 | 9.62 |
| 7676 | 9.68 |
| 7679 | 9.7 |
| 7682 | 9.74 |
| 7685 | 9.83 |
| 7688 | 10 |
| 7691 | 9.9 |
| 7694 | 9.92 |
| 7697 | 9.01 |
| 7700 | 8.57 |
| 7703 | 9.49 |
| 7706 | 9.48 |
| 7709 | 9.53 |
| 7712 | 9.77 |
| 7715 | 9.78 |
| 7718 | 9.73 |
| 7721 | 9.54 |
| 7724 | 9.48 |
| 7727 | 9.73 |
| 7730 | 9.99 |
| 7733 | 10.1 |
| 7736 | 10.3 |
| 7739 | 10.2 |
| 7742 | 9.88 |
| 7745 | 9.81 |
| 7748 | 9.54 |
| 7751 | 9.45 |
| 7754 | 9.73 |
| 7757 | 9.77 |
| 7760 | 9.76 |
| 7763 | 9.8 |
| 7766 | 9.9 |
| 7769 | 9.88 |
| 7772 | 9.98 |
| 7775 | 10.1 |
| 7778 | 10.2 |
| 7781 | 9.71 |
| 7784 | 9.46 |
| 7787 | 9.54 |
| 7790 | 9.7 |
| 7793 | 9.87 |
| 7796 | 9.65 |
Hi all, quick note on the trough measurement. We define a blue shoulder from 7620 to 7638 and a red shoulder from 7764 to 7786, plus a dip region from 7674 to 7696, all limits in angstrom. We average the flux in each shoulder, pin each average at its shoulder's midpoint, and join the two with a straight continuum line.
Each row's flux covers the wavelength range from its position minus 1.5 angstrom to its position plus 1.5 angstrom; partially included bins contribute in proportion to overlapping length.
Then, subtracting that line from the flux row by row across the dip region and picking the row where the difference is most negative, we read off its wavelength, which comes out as 7676 angstrom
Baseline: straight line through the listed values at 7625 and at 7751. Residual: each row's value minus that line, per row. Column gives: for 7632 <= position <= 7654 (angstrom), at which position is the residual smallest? 7646 angstrom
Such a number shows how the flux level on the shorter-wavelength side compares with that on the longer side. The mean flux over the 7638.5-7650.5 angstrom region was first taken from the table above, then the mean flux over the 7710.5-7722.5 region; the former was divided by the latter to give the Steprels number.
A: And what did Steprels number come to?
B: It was 1.03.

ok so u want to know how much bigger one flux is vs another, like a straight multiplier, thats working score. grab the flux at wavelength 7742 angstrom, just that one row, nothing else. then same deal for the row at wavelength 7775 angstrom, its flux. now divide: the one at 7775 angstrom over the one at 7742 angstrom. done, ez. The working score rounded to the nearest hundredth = 1.02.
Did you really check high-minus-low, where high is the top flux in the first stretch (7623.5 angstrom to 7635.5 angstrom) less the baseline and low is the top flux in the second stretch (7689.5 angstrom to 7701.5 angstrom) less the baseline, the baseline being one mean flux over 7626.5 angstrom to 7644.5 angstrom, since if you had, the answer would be 0.38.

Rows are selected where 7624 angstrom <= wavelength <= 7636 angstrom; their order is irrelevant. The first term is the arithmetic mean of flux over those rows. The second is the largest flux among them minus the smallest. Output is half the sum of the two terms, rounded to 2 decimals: 5.21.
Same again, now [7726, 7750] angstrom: 5.35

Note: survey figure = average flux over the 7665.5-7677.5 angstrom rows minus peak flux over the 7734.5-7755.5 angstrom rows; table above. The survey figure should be -1.0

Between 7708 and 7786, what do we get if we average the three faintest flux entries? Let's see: 9.5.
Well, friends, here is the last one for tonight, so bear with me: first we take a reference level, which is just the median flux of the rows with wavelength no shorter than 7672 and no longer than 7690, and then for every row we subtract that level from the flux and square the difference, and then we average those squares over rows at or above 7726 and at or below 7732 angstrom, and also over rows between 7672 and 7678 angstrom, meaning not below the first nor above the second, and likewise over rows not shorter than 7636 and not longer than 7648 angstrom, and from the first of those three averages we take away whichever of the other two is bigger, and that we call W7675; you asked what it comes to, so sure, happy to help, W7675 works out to -0.2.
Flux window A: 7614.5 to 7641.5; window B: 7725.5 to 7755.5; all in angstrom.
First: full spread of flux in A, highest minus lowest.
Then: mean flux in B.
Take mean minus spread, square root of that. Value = 2.98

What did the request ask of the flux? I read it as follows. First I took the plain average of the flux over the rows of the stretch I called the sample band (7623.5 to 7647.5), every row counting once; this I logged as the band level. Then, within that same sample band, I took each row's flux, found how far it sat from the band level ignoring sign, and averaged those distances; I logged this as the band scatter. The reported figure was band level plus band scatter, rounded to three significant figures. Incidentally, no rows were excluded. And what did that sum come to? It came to 10.3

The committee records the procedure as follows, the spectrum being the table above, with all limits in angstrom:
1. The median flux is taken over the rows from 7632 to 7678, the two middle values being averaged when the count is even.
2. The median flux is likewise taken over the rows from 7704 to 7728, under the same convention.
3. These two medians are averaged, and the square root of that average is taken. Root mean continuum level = 3.12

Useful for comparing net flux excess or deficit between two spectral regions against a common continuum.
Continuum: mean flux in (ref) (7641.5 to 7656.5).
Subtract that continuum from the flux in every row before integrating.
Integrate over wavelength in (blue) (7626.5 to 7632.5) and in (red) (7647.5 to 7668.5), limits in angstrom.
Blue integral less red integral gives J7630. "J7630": 17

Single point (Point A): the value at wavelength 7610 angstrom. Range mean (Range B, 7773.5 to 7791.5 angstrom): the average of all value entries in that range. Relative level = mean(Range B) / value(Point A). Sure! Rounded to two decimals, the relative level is 0.96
